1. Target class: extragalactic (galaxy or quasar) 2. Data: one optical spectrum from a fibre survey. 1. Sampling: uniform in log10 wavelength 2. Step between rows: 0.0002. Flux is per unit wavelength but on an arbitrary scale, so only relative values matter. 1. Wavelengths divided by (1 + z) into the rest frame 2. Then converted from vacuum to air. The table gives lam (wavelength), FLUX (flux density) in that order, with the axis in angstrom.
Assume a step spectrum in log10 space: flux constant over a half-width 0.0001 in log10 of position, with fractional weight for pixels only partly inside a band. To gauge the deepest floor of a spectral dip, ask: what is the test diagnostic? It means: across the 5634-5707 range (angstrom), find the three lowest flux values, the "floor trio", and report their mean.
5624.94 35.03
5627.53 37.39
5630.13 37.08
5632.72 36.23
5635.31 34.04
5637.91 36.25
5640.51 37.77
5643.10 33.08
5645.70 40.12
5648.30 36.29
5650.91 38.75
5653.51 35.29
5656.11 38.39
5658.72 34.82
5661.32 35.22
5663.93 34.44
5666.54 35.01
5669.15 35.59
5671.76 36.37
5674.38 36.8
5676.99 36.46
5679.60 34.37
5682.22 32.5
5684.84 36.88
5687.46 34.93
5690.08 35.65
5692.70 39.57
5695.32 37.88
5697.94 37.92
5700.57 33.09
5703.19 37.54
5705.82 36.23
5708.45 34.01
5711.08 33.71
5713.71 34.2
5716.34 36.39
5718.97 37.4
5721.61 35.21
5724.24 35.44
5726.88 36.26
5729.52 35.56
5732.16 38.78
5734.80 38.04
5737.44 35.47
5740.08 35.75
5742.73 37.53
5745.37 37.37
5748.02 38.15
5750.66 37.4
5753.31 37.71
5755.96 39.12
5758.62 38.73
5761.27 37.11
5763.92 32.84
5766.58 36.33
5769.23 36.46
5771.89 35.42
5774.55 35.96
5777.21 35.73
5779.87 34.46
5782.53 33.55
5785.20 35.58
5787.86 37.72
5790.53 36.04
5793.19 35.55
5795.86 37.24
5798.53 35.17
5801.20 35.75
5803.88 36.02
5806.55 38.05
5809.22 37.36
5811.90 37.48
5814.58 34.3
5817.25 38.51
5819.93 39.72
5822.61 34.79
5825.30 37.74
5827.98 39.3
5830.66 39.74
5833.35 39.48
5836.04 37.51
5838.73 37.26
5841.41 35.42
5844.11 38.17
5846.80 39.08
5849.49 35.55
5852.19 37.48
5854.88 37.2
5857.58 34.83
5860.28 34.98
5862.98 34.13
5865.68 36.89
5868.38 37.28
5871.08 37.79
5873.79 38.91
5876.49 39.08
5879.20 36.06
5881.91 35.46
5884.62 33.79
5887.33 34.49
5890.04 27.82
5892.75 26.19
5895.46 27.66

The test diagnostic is 32.89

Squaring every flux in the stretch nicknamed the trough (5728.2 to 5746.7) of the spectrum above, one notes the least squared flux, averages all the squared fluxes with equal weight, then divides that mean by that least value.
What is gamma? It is 1.09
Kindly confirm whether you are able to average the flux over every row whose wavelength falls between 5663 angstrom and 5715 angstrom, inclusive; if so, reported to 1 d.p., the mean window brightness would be 35.7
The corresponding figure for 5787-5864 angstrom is 37.0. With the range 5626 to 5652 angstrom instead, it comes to 36.7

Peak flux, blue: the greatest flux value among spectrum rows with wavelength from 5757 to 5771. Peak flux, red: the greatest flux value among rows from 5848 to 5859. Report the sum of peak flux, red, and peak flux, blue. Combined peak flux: 76.2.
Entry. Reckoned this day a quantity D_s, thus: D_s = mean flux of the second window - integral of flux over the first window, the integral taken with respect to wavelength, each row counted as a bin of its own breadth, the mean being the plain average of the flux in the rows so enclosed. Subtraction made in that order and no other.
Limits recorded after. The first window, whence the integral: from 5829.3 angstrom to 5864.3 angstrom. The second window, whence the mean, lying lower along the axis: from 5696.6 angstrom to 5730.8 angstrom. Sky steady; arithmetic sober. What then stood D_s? -1259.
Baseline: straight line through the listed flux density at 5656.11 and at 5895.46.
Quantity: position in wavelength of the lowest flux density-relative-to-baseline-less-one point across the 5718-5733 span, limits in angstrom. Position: 5721.61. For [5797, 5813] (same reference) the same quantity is 5798.53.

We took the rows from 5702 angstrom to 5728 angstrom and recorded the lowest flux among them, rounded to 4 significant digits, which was 33.71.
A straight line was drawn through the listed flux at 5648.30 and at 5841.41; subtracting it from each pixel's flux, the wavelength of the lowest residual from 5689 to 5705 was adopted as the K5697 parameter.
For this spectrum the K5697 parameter 5700.57 angstrom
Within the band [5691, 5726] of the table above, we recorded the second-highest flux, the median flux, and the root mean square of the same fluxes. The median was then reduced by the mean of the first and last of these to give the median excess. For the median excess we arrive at -0.8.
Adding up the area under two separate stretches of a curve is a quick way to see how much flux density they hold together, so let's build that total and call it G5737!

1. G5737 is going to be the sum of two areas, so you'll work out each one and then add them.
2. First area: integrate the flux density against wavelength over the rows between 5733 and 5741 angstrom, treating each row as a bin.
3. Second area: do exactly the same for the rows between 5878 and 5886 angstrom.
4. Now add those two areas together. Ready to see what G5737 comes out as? 574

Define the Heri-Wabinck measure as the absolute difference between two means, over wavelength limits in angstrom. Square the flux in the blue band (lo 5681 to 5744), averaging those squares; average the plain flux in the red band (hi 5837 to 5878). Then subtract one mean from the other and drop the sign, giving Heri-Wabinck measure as 1268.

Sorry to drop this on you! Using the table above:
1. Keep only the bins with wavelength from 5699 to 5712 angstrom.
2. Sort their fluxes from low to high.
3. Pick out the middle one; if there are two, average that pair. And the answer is 34.0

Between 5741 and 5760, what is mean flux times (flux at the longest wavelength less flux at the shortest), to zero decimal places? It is 46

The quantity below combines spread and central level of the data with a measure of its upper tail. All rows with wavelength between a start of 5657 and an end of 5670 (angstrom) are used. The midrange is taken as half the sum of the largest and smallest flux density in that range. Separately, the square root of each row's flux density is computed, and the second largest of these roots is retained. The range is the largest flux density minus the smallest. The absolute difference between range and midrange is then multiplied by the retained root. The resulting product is 201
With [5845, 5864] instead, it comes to 194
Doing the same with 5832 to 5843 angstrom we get 204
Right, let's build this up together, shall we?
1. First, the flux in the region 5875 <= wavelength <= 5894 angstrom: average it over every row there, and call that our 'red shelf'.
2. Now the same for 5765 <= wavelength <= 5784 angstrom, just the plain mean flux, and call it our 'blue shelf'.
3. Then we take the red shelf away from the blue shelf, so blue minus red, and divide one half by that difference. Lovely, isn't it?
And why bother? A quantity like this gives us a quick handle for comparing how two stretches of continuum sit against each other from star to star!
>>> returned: 0.2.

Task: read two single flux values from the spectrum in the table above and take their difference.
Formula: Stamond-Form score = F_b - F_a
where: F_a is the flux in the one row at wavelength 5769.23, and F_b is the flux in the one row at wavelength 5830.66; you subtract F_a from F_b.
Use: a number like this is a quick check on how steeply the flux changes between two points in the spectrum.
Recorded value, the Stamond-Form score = 3.3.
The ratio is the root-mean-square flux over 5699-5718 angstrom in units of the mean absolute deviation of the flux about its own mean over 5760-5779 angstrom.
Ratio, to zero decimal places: 39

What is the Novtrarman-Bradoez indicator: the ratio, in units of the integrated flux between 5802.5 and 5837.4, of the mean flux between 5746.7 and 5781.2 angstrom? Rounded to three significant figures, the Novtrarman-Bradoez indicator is 0.0278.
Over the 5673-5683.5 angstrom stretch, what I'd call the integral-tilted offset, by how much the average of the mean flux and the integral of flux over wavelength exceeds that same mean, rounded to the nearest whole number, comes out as 166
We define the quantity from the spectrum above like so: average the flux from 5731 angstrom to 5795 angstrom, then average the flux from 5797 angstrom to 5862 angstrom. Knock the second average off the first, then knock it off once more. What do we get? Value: -37.7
